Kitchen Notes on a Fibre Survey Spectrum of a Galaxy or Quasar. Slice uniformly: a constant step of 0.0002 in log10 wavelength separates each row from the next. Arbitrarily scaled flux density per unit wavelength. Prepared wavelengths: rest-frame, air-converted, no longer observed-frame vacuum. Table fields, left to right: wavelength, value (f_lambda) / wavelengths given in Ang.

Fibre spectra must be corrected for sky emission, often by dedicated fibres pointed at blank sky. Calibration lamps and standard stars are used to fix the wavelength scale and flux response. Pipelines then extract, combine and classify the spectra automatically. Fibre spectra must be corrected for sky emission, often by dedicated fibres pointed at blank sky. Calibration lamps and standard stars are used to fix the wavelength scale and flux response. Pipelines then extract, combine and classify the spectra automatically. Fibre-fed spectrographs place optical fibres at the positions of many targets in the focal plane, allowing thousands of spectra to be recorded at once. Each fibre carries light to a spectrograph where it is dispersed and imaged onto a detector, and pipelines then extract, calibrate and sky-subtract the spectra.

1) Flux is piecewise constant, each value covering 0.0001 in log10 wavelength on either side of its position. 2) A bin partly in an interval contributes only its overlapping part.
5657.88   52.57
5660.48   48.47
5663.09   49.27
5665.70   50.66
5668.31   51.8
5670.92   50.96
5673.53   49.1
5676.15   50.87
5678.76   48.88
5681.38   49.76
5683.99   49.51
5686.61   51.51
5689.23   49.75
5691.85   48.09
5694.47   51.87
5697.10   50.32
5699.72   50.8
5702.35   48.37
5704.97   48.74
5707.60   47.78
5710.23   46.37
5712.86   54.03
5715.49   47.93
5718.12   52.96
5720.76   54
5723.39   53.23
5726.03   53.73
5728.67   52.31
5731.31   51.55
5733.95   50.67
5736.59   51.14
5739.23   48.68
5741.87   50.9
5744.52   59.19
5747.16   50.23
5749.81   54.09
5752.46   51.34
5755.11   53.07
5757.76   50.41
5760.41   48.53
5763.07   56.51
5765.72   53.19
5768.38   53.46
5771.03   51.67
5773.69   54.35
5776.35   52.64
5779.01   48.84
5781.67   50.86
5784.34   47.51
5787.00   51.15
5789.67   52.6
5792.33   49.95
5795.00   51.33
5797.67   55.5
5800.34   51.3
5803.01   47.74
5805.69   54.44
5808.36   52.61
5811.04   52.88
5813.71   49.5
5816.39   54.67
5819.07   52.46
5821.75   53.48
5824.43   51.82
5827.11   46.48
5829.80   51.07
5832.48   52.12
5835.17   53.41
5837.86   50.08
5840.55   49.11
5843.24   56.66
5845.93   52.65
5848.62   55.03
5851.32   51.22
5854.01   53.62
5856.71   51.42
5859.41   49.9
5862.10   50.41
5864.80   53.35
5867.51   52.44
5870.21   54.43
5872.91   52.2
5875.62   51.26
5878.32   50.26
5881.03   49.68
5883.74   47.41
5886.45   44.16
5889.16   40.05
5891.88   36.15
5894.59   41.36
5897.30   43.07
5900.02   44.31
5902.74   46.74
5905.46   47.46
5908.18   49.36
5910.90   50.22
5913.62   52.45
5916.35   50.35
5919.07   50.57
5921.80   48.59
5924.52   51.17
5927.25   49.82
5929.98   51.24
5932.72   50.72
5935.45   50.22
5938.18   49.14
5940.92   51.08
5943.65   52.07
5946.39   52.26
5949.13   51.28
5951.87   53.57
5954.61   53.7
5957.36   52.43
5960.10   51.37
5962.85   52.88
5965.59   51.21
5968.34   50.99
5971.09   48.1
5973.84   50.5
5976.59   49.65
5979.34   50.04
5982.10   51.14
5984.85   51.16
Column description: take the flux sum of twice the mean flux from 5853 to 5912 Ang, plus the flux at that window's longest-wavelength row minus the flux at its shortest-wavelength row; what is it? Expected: 93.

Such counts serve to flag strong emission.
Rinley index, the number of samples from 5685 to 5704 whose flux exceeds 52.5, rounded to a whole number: 0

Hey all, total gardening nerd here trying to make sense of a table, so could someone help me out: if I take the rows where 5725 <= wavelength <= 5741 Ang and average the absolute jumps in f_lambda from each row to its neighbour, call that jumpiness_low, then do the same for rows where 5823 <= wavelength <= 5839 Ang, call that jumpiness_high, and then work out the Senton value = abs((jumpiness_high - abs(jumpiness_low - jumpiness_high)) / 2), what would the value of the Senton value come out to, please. 0.60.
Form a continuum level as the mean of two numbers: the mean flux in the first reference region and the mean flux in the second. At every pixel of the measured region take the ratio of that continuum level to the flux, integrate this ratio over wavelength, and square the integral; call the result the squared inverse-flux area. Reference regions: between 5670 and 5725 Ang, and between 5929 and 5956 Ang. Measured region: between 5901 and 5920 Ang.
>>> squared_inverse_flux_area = 383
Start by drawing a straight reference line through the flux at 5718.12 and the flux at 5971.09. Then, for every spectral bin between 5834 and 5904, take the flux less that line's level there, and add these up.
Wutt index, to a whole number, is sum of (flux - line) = -21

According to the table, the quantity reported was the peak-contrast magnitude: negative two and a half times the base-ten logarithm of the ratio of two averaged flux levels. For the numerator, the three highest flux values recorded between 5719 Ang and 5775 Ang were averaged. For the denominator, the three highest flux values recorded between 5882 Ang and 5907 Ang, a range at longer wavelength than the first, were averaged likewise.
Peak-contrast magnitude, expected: -0.20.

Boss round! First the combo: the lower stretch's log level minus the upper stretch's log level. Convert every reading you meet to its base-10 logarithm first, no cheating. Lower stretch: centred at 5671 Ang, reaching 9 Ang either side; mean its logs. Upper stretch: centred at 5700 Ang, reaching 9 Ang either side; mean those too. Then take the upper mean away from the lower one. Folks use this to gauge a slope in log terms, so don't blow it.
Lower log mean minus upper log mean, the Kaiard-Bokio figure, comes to 0.007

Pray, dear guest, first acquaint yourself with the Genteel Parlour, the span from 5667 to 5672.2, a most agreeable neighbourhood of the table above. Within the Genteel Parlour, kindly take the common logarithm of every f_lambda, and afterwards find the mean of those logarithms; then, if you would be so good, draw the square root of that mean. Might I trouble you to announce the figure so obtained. 1.308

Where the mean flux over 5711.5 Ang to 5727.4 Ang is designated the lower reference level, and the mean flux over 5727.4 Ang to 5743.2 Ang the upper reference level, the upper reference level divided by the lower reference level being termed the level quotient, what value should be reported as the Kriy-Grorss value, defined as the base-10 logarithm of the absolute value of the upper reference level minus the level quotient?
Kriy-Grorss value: 1.70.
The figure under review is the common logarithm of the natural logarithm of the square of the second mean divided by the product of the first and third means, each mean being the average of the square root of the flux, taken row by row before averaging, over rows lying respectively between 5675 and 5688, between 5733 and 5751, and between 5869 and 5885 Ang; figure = -1.50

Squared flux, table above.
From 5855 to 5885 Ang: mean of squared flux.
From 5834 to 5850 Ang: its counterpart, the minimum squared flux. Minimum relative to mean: 0.92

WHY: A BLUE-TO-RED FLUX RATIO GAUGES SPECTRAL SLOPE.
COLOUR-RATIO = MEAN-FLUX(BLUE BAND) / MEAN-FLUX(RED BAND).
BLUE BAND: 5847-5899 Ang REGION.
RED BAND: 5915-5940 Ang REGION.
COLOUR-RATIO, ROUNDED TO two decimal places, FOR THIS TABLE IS 0.97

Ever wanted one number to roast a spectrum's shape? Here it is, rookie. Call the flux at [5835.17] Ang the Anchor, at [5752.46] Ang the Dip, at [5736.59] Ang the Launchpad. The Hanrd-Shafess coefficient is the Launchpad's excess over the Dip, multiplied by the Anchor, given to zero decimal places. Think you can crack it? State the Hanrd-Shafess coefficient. -11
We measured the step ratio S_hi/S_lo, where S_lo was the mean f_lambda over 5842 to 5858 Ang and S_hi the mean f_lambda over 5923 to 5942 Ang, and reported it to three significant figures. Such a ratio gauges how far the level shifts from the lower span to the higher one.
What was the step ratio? 0.945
